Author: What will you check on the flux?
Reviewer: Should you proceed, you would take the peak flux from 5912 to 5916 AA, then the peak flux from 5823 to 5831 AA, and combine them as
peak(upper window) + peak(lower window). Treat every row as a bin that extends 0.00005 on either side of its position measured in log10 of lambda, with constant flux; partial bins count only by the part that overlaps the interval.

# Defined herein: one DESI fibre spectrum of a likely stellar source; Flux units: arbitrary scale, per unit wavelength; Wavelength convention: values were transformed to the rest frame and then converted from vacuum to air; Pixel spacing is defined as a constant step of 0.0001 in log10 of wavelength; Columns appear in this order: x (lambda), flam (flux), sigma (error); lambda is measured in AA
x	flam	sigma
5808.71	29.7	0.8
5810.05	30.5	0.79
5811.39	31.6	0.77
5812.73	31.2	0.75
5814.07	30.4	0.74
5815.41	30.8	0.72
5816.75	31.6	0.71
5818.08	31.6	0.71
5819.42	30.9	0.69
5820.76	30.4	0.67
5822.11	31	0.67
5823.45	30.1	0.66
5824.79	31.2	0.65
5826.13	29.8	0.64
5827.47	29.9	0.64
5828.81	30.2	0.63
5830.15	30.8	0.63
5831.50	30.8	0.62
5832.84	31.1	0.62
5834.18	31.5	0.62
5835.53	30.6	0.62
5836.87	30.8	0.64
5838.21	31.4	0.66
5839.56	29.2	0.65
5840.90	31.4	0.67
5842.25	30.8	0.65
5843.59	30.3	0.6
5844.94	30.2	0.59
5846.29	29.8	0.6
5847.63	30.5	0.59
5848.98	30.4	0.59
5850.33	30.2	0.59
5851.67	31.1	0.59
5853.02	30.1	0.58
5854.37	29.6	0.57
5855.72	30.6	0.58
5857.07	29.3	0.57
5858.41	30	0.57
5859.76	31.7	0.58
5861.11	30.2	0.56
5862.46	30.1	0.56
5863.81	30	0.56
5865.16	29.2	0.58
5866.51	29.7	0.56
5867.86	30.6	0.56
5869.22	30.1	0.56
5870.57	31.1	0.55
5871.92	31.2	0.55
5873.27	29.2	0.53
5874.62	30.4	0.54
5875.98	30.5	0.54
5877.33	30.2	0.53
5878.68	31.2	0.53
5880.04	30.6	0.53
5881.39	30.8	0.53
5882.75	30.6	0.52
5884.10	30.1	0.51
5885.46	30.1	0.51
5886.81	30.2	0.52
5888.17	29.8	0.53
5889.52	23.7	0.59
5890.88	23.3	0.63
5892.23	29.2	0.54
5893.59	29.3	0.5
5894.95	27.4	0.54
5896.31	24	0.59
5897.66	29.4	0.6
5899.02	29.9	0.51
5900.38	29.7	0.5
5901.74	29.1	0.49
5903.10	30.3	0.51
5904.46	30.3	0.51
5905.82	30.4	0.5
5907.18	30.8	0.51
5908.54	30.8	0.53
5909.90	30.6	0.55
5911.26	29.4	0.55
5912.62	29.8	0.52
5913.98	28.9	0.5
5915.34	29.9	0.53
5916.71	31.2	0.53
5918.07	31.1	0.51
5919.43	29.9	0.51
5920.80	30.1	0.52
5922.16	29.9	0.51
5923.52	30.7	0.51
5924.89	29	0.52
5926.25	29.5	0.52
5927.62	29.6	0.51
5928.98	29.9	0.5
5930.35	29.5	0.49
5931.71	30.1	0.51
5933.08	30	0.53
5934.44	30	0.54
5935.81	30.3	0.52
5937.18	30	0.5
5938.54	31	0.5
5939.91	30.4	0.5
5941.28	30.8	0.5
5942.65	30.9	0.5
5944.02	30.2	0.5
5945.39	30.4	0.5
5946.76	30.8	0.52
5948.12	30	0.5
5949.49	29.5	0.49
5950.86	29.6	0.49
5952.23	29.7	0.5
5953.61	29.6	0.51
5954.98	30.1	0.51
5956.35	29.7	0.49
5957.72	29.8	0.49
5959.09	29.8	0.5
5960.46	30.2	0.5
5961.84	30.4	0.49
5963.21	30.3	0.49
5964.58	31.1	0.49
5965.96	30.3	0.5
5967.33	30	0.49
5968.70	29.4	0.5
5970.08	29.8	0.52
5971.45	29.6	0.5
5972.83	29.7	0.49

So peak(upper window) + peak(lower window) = 61.1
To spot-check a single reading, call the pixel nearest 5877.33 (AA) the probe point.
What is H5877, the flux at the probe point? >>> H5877 30.2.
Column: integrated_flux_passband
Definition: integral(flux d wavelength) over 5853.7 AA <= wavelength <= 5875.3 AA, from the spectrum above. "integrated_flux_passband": 652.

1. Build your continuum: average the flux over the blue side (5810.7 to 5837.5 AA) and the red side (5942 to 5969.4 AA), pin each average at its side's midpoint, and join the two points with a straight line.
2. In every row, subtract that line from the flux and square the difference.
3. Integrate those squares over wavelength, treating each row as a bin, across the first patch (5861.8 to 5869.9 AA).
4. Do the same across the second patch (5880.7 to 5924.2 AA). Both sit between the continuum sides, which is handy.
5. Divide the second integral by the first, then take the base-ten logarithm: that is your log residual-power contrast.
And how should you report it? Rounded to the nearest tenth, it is 1.7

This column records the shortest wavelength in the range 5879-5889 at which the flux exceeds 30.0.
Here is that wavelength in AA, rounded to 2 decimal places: 5880.04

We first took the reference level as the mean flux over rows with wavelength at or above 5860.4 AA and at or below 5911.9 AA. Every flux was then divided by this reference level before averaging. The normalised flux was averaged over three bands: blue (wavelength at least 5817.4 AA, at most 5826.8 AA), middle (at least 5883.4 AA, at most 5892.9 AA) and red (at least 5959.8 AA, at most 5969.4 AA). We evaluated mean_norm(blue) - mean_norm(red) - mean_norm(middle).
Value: -0.93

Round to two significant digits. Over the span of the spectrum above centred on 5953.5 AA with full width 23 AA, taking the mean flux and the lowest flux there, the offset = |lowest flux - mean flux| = 0.62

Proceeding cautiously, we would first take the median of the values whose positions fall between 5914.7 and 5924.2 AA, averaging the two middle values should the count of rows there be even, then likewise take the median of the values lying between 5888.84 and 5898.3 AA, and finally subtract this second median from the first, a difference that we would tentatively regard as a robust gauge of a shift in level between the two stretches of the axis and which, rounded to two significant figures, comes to 2.7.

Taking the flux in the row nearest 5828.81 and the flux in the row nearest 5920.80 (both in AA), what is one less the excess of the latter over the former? 1.1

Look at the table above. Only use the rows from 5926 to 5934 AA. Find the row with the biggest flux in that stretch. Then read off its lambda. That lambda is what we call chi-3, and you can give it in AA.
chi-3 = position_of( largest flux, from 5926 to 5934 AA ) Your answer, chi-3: 5931.71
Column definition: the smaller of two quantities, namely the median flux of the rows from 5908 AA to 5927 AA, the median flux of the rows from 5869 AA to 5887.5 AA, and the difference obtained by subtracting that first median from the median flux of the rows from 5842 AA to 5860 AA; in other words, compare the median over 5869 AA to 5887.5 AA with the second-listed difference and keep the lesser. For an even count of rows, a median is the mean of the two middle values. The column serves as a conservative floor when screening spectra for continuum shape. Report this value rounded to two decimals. 0.35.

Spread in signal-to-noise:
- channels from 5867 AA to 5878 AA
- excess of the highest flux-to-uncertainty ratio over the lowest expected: 3.2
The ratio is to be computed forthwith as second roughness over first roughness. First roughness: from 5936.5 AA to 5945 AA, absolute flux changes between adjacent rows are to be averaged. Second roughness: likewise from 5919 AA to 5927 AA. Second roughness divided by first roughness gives 1.2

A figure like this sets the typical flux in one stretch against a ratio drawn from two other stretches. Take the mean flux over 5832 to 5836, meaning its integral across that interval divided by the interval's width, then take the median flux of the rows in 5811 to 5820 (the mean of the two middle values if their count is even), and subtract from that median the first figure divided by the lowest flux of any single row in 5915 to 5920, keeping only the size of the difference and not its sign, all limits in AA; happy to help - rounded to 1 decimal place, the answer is 30.2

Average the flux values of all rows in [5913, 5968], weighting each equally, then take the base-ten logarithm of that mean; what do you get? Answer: 1.479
